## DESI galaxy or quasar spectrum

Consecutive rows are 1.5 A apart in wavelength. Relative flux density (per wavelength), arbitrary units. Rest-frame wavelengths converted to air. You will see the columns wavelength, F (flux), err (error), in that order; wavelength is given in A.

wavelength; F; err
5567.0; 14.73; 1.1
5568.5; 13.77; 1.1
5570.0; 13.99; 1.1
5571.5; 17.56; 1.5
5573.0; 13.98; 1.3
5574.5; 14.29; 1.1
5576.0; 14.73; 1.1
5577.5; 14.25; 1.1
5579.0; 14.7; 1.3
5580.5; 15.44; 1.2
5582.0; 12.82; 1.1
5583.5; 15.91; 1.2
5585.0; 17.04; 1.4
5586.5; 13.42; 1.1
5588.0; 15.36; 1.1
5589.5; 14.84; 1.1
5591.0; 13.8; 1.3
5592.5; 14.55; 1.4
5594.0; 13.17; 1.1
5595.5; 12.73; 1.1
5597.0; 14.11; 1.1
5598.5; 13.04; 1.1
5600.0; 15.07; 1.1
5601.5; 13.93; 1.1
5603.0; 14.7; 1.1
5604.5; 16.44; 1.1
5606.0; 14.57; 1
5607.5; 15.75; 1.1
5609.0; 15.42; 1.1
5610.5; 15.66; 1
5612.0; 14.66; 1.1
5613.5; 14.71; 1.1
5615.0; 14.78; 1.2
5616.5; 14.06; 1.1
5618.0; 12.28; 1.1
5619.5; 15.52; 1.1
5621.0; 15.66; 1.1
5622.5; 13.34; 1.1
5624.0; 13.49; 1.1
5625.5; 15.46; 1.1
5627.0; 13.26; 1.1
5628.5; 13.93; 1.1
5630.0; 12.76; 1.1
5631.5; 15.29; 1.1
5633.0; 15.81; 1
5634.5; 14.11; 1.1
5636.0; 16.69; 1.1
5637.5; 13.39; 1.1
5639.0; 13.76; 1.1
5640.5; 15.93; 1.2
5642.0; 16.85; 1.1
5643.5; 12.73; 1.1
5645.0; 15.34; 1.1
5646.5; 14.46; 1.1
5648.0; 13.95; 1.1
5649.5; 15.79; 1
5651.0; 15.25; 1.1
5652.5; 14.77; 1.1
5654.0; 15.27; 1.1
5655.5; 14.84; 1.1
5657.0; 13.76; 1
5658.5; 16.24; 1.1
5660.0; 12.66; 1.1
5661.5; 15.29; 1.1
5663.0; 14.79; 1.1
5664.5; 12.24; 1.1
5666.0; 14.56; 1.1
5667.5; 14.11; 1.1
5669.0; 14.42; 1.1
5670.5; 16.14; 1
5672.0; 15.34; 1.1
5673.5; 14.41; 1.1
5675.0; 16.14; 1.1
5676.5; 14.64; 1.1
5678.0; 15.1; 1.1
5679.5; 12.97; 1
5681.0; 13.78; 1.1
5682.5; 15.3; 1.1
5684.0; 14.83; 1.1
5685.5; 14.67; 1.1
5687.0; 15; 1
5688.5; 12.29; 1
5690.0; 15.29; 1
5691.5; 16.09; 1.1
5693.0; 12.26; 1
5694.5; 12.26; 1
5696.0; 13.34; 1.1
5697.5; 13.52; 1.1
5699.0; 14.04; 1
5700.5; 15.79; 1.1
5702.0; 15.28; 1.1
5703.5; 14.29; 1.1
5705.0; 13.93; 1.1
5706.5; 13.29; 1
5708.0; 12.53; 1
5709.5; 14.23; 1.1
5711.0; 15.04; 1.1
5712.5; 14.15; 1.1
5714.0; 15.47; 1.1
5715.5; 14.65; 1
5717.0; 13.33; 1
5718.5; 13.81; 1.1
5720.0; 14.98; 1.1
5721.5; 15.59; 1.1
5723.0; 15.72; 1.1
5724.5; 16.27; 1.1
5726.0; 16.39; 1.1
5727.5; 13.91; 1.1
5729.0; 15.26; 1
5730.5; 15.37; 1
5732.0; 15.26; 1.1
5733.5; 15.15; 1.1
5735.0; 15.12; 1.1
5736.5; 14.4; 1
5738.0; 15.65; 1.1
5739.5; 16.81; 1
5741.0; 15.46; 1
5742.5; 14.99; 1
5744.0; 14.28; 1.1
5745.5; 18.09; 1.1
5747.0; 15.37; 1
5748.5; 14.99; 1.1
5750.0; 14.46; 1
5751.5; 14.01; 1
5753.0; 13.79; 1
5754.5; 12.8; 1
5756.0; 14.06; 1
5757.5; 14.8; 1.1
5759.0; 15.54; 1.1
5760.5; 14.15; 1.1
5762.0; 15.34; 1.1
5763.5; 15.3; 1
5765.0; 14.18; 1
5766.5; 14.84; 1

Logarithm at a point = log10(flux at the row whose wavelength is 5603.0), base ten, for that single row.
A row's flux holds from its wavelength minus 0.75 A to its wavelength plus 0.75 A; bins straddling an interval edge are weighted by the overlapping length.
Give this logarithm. 1.167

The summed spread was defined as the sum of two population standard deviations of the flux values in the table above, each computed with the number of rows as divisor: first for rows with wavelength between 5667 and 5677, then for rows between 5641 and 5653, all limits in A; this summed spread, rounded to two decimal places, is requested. 1.94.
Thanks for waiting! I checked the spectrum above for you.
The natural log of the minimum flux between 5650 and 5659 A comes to 2.62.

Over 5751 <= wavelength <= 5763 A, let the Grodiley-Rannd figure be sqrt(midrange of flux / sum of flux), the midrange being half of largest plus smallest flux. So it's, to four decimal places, 0.3518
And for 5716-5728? 0.3519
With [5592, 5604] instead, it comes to 0.3534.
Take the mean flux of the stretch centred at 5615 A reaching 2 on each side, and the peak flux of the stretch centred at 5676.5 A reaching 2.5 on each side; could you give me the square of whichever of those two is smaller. 211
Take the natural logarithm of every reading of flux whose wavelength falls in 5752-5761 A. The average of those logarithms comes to 2.65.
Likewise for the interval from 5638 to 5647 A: 2.69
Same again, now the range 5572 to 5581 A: 2.68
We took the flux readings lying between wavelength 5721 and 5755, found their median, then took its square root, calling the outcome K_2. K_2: 3.91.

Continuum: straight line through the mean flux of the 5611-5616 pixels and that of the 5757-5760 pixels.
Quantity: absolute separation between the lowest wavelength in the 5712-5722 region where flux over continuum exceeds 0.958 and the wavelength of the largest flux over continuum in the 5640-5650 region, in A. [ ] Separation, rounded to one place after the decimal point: 72.0 A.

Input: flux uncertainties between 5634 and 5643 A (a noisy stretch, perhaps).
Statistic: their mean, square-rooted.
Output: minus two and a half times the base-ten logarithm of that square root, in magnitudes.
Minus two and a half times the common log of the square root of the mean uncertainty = -0.060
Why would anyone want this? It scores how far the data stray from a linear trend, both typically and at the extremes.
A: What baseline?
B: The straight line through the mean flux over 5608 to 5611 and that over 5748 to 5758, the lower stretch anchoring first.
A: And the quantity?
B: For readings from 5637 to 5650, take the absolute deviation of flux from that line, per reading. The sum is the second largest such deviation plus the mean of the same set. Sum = 3.1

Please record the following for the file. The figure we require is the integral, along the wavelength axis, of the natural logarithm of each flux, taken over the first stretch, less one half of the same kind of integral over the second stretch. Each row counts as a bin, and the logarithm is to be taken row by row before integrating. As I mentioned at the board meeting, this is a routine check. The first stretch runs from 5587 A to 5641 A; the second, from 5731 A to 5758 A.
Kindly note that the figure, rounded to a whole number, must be 108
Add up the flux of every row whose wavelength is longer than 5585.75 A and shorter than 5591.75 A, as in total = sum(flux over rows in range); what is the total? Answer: 57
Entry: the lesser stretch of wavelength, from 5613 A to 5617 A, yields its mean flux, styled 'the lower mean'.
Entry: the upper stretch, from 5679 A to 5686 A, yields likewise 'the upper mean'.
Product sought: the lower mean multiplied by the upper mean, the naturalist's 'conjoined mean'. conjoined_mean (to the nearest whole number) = 208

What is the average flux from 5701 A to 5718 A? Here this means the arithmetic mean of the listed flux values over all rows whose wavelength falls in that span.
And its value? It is 14.2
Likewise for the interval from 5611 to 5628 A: 14.3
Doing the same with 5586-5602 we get 14.0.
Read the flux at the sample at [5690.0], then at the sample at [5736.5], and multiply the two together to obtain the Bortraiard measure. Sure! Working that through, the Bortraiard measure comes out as 220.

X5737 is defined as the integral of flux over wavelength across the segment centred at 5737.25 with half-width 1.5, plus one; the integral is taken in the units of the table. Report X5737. 46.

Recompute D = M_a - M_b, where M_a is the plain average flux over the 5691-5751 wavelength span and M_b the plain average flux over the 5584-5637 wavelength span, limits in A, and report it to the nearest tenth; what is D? 0.2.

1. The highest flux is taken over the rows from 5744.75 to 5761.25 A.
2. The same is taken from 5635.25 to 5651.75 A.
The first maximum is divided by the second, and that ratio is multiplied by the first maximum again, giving 19.4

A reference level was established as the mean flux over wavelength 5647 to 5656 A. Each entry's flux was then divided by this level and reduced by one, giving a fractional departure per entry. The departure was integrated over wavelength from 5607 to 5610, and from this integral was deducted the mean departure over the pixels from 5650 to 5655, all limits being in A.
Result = 0.11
